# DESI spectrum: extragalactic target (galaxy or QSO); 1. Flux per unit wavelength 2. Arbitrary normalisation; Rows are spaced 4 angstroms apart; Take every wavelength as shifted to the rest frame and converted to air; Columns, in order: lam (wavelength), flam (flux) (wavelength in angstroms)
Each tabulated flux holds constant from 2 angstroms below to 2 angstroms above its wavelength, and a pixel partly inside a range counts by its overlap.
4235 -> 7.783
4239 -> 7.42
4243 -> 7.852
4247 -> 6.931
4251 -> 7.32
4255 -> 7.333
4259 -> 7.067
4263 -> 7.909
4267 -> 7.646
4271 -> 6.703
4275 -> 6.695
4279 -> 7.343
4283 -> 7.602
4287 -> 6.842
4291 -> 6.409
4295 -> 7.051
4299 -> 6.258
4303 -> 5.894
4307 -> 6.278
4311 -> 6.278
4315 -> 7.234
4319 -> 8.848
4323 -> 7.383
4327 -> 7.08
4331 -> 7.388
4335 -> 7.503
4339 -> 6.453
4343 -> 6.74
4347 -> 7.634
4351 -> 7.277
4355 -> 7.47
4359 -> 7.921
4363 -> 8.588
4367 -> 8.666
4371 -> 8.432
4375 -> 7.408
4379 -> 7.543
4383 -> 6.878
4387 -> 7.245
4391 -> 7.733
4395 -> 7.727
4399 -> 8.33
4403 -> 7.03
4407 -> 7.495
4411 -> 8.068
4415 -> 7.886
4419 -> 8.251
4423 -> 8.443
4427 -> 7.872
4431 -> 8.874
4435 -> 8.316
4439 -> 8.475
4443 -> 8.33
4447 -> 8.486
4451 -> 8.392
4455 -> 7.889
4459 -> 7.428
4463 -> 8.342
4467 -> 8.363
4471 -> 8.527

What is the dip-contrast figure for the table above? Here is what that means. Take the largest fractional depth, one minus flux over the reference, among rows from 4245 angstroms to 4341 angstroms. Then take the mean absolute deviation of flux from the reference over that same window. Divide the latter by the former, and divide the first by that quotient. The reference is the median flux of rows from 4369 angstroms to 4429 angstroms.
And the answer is 0.072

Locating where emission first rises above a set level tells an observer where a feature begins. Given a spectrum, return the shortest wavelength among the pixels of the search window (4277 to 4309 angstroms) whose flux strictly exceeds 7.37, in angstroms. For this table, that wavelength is 4283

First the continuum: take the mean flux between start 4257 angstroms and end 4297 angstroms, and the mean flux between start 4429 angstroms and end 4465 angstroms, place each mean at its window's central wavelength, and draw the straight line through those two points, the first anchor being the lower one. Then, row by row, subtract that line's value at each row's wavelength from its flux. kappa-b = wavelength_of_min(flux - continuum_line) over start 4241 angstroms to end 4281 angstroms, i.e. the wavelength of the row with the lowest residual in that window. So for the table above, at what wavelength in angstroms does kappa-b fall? 4275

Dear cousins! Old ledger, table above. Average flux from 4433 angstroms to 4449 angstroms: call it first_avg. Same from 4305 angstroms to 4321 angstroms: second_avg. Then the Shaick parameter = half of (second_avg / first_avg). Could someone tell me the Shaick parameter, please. 0.426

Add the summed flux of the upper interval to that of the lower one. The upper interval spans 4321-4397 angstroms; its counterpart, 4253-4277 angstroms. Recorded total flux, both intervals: 186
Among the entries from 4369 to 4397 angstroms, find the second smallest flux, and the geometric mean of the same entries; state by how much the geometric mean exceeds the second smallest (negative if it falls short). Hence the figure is 0.31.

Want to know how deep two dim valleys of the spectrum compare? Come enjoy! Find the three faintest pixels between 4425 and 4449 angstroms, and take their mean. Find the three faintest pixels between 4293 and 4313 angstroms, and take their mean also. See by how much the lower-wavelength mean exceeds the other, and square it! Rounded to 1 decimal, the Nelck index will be 4.1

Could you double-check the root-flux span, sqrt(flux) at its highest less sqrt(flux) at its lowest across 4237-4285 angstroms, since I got 0.22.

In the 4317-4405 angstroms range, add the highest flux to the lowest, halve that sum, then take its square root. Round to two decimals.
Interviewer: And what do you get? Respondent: 2.77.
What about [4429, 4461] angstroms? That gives 2.85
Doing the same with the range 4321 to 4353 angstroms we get 2.65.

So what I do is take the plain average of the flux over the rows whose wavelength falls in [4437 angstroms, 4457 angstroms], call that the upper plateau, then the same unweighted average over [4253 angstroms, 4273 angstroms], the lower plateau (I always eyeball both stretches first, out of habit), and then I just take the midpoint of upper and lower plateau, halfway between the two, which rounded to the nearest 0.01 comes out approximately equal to 7.82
